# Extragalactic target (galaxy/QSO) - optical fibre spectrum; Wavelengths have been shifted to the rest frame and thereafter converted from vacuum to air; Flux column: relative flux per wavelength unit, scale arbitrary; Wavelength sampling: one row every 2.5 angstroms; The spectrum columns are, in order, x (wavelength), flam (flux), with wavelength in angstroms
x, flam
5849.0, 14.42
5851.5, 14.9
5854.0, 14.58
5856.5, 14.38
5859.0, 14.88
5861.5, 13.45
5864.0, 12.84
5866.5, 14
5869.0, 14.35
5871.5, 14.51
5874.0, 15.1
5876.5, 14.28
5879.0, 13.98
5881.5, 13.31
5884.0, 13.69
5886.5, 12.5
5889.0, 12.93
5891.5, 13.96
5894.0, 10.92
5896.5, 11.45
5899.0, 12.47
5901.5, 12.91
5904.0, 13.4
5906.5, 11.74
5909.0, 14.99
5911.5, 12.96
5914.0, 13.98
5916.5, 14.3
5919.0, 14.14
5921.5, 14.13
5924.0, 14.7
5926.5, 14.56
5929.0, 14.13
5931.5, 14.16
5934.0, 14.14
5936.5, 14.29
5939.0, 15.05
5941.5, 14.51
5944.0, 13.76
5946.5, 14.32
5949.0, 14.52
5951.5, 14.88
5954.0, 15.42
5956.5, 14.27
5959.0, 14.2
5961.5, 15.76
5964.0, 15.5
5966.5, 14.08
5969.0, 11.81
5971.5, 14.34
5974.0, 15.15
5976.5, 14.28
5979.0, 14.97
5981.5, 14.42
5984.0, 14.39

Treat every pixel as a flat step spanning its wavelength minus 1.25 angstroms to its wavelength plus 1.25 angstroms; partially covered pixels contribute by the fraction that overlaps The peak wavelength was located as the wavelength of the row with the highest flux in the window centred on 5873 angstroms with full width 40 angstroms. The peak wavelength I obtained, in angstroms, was 5874.0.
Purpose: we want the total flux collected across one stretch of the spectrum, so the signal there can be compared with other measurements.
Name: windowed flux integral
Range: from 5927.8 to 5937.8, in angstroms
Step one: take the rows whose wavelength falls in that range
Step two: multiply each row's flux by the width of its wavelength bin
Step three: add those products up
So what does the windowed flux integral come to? 142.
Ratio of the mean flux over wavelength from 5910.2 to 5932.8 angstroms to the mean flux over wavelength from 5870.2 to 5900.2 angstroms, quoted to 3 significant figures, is 1.06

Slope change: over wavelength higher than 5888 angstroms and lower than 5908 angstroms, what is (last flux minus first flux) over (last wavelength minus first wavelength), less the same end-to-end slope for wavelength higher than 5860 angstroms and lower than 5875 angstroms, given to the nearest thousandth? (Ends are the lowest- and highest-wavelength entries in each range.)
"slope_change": -0.200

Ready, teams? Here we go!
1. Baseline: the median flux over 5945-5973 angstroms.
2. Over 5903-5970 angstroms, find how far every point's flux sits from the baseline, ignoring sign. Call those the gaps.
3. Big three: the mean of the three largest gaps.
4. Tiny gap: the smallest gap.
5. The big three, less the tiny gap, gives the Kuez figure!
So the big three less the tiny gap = 2.2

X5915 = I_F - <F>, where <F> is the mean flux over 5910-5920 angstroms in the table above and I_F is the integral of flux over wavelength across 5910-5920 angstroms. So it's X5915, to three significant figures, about 125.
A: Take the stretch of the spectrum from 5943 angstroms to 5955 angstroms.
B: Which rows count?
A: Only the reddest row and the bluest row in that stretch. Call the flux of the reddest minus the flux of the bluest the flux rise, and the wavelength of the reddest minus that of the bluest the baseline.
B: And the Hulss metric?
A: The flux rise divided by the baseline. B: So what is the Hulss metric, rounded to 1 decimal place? 0.2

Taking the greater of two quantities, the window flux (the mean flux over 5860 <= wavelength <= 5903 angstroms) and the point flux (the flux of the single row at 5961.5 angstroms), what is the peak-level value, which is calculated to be 15.8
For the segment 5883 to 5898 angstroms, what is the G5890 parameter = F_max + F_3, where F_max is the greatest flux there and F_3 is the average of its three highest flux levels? 27.5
